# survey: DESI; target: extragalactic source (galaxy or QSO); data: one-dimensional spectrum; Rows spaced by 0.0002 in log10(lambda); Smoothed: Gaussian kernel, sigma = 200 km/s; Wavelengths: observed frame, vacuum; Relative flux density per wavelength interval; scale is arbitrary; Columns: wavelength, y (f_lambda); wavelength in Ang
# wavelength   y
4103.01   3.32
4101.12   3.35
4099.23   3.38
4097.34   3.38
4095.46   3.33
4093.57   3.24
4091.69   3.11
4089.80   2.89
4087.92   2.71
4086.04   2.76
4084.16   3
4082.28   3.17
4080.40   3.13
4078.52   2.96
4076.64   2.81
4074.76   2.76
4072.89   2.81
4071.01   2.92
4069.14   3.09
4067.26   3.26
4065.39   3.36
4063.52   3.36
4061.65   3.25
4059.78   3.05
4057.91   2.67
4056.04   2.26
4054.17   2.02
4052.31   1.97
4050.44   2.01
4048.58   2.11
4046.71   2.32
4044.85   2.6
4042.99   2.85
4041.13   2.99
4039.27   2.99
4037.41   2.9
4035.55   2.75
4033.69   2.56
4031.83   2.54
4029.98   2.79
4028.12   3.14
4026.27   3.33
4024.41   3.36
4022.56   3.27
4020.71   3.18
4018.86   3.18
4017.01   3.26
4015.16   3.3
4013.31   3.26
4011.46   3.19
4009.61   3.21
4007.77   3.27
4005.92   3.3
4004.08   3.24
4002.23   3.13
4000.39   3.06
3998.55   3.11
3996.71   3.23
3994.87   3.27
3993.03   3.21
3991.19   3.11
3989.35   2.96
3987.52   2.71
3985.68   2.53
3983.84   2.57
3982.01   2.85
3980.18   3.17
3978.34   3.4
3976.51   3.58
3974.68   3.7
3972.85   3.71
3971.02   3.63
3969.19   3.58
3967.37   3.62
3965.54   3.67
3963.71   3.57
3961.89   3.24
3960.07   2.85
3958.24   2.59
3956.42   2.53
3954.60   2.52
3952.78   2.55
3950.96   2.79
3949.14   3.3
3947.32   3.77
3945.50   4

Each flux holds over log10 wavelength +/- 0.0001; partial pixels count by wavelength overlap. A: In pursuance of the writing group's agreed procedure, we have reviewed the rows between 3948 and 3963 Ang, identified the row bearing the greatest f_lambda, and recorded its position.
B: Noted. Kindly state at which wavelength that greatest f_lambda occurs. 3949.14 Ang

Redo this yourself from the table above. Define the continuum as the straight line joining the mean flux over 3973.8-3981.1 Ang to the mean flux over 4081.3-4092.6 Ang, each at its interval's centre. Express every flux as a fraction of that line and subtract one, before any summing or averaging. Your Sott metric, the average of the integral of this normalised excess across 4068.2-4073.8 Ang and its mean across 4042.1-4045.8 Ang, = -0.1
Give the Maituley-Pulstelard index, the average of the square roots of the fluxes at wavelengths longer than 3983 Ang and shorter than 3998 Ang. 1.72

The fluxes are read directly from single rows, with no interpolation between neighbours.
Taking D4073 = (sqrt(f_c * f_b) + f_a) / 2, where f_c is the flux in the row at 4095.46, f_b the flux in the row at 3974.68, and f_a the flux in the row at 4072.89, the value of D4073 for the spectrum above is 3.16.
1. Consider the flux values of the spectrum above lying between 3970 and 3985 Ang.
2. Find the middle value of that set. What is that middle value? 3.5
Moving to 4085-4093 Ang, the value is 2.8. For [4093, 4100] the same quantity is 3.4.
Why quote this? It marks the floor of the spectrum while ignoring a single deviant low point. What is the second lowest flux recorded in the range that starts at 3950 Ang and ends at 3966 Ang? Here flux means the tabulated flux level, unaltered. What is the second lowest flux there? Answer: 2.53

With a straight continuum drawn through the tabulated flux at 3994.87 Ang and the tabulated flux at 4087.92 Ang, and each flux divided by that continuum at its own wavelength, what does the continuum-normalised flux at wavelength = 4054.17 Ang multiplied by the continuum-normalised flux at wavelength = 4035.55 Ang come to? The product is 0.63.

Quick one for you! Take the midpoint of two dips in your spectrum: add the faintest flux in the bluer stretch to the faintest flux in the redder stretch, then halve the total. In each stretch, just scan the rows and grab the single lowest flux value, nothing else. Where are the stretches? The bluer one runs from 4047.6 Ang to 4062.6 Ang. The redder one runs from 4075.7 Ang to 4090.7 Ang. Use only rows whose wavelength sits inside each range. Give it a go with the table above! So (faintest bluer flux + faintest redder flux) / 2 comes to 2.34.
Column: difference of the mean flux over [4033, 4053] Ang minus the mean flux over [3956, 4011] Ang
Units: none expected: -0.64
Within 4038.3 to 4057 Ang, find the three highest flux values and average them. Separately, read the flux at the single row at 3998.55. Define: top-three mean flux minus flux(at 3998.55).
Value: -0.2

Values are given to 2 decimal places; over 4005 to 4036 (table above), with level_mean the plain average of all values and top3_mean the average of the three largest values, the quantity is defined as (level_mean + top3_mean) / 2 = 3.22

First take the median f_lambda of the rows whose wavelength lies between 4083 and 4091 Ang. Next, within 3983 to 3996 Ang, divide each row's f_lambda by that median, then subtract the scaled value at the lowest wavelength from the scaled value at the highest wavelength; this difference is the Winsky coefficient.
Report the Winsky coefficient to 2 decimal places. 0.25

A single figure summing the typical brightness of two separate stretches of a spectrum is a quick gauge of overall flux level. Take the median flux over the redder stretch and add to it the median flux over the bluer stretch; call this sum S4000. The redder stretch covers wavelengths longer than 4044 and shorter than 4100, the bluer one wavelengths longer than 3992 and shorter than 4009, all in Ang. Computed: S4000 6.17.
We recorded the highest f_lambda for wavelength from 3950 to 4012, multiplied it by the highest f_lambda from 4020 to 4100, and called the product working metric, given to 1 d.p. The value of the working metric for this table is 12.5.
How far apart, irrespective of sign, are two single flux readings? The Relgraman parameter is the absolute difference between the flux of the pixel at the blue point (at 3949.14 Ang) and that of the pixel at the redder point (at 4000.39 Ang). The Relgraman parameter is 0.24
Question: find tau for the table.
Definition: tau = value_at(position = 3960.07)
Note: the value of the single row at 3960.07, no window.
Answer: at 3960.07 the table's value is 2.85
